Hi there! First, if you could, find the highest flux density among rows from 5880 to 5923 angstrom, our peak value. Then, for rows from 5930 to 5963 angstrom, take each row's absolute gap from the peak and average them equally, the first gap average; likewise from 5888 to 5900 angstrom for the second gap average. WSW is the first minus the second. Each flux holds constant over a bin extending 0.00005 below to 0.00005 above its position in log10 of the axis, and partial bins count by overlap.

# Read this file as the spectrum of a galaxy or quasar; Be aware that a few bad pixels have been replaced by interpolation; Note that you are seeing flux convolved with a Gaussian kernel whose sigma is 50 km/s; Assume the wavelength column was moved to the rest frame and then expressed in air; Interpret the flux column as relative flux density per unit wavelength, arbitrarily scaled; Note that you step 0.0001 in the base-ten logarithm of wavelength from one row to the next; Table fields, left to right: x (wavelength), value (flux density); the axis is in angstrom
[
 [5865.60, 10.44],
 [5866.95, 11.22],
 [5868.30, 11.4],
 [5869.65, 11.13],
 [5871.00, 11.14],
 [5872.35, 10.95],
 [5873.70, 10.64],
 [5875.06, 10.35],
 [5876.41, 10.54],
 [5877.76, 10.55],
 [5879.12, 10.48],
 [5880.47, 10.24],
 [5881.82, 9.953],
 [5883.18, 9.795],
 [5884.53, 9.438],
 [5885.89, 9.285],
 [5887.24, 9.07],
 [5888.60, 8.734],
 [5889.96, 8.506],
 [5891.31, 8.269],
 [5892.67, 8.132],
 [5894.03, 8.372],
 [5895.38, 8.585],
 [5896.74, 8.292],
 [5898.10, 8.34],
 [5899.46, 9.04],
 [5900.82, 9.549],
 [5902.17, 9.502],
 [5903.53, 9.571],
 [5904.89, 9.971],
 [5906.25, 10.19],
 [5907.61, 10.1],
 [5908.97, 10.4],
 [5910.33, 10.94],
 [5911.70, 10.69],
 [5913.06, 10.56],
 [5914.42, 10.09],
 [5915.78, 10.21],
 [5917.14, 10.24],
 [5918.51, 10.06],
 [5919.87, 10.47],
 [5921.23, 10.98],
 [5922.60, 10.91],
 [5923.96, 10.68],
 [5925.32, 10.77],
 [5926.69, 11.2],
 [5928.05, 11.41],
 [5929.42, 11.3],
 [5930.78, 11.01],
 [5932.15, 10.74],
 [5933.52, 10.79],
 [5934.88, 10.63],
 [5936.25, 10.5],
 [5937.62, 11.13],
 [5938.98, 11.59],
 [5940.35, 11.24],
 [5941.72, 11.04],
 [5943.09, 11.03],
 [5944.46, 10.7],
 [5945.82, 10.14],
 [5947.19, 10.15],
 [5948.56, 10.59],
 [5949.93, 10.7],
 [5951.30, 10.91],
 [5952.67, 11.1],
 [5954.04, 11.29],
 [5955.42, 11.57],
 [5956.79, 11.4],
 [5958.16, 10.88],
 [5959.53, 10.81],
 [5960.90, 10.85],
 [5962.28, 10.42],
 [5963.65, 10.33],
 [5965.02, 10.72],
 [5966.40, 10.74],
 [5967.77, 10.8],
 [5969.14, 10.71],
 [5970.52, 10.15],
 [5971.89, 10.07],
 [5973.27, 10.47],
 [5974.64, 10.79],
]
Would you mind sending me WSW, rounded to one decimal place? -2.2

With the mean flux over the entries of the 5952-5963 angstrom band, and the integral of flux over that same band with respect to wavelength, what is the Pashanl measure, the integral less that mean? 110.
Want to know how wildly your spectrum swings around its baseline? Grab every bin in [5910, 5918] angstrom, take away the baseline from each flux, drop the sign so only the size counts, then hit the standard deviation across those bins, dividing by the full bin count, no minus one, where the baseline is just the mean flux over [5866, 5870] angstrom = 0.30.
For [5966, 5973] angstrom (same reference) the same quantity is 0.32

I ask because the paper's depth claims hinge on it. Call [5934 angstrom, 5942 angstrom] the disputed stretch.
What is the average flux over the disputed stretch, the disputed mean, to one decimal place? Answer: 11.0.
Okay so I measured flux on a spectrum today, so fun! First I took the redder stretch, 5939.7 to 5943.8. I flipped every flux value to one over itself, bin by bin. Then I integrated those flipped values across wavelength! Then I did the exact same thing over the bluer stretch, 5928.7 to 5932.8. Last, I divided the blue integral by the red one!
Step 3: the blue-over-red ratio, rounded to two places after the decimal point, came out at 1.01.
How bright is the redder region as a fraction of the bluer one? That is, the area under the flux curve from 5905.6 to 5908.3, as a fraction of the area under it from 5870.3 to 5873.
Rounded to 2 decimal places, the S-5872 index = 0.92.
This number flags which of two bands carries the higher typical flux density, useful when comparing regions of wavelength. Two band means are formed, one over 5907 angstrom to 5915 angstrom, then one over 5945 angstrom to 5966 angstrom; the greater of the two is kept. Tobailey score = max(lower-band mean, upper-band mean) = 10.8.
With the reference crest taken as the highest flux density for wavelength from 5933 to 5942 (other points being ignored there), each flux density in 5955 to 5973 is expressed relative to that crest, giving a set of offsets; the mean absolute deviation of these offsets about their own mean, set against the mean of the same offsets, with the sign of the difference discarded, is 1.2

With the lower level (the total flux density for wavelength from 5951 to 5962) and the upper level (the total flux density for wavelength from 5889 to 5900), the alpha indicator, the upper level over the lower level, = 0.76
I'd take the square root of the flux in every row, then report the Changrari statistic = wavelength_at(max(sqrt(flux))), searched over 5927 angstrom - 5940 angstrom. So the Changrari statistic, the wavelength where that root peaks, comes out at 5938.98 angstrom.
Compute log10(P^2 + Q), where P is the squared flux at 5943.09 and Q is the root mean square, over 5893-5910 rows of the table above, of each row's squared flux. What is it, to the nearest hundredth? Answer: 4.17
